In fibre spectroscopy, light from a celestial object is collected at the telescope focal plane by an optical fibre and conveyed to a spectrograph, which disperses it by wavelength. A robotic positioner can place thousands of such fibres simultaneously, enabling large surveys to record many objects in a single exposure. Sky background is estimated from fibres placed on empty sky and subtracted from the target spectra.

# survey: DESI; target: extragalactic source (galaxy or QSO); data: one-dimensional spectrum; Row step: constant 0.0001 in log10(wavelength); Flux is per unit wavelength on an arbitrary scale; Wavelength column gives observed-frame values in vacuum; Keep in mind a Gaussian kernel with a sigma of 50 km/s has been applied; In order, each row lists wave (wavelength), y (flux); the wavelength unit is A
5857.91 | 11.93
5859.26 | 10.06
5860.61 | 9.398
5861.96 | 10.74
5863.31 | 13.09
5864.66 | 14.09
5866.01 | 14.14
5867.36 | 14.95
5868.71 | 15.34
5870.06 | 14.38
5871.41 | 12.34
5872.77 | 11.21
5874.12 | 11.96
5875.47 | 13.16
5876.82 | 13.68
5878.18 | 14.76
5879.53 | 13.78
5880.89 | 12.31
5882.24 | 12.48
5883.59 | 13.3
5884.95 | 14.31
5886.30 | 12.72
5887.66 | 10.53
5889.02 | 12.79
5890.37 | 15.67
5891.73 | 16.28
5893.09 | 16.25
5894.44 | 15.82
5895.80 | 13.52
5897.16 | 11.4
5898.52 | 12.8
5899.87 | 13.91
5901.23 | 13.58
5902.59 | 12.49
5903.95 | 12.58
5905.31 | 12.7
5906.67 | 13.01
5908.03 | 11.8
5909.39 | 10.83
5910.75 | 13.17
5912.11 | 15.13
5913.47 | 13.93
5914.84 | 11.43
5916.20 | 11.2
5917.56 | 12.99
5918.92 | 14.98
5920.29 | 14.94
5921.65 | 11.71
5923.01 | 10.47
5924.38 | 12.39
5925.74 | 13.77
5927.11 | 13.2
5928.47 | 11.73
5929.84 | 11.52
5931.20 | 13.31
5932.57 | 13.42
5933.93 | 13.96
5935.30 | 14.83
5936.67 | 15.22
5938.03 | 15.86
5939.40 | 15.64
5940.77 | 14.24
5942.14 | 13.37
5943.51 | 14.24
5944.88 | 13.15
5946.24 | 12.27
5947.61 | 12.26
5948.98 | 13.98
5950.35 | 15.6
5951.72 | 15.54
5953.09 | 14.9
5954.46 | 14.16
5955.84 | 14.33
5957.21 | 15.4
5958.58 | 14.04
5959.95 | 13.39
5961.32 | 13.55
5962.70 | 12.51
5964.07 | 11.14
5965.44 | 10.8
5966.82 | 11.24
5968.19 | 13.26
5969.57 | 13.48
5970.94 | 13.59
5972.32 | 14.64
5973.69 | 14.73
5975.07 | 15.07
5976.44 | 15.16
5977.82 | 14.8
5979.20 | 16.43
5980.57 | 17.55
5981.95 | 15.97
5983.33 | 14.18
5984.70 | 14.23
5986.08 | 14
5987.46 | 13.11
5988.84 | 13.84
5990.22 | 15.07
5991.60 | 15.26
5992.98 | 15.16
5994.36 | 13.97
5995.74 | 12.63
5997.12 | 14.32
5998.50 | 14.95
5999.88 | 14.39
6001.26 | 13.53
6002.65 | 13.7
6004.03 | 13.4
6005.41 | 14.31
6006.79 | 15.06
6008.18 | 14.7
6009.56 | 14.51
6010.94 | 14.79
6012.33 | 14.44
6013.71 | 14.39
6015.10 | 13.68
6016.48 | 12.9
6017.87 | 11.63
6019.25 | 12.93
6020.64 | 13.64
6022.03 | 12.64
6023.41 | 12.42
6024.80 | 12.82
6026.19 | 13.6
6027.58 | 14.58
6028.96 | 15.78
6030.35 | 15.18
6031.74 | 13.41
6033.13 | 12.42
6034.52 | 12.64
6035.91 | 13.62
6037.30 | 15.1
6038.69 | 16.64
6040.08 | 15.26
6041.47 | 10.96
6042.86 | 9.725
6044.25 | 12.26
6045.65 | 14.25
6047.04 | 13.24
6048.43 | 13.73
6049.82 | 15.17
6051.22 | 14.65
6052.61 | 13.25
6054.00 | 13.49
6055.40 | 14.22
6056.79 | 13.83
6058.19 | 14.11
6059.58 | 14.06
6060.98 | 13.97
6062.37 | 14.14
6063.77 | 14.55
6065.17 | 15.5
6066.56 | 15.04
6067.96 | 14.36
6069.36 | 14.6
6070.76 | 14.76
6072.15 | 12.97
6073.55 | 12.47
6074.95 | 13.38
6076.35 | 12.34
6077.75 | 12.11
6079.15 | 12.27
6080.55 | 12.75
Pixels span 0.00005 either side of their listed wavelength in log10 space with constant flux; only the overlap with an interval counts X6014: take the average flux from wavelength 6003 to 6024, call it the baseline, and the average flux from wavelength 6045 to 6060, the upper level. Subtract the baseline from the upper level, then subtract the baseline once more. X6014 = -13.4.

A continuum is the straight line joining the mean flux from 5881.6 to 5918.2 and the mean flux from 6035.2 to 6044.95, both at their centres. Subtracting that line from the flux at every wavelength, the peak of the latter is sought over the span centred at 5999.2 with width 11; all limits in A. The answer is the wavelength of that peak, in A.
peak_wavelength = 5998.50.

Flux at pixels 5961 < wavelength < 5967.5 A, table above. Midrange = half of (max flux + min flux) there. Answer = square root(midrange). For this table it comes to 3.49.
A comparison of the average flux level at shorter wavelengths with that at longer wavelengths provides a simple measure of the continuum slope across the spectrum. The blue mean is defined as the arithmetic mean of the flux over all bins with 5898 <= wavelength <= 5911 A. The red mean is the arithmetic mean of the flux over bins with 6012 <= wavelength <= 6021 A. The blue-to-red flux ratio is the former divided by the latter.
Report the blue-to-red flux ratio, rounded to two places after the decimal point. 0.95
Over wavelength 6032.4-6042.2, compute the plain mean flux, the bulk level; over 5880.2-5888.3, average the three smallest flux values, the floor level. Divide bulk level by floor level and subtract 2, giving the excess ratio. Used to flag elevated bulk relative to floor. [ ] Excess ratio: -0.83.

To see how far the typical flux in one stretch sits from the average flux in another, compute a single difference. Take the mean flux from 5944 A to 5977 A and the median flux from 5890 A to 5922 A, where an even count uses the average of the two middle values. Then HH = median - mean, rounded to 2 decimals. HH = -0.58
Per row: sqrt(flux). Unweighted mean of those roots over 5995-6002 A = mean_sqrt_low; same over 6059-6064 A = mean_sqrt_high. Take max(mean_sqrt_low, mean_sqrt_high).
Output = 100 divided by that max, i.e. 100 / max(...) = 26.6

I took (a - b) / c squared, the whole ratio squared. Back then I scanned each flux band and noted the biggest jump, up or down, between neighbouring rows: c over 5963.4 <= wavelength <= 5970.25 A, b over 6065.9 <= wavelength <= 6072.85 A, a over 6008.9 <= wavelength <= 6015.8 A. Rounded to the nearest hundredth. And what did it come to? 0.29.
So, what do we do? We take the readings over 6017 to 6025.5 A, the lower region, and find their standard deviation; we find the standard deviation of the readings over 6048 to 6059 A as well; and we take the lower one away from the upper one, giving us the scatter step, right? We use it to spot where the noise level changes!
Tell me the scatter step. 0.0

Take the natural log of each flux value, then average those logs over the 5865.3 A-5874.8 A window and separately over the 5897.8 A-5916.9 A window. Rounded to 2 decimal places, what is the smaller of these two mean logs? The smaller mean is 2.54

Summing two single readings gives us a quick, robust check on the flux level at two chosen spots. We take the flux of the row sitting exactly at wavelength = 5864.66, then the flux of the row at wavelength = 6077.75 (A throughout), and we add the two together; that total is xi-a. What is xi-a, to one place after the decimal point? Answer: 26.2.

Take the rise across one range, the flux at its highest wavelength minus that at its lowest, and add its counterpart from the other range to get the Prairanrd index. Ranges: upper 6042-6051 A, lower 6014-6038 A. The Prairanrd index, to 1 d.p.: 6.9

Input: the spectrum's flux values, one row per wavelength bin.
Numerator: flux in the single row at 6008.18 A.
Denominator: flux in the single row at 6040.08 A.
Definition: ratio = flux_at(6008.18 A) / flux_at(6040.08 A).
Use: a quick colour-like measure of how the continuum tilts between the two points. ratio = 0.96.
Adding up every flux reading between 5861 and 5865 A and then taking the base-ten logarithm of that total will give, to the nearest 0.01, 1.58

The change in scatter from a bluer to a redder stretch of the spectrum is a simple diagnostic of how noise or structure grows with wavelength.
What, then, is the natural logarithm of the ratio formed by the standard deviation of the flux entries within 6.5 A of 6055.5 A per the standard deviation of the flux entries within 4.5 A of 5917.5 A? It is -1.0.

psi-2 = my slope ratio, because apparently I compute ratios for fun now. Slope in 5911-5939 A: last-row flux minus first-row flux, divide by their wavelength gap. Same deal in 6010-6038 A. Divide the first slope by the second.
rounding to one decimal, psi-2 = 2.4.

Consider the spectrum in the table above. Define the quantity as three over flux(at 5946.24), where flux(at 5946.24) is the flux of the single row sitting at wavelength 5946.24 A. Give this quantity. 0.244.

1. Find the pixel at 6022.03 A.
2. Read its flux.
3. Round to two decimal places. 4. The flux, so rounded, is 12.64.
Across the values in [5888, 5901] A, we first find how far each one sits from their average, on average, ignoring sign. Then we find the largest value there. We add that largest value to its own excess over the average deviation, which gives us 31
